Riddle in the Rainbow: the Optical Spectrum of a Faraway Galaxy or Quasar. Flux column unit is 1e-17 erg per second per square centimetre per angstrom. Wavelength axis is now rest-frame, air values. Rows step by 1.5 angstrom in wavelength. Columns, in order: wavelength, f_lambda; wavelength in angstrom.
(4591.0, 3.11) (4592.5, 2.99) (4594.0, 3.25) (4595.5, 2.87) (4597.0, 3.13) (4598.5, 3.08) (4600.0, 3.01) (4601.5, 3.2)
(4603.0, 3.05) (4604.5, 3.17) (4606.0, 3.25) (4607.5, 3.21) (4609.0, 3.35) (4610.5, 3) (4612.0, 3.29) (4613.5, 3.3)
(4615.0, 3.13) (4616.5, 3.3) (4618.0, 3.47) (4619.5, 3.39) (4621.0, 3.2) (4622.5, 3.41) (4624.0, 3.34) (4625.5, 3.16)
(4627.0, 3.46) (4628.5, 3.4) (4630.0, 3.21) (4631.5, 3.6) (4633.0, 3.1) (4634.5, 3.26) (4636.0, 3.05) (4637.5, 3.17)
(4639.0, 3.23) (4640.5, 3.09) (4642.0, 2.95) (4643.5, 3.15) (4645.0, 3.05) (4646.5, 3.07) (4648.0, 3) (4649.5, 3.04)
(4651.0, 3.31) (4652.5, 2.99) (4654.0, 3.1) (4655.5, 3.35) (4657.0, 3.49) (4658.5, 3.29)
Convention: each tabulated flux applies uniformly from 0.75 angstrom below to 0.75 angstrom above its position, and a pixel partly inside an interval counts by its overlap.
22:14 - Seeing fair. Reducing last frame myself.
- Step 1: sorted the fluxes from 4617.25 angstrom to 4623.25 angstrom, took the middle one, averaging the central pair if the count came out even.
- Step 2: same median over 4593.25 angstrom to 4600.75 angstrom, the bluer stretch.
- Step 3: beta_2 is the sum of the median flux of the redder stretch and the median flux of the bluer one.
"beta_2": 6.48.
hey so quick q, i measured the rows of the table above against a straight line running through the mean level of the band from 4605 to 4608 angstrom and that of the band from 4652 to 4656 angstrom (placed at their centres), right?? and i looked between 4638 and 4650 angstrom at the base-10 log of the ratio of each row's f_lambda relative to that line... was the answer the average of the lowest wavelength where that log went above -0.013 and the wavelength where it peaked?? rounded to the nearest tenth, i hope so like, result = 4639.0 angstrom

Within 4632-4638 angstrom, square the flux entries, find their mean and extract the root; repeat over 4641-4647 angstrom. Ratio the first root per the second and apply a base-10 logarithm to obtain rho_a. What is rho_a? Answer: 0.013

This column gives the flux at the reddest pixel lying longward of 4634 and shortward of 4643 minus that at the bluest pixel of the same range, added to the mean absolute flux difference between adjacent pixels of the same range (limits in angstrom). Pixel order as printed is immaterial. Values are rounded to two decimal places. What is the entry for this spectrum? -0.18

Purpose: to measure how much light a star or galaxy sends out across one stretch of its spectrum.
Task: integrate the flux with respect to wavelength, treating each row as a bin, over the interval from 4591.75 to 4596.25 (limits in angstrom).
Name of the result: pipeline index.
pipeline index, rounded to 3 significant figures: 13.7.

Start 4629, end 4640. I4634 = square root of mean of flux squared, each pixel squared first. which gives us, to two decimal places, 3.24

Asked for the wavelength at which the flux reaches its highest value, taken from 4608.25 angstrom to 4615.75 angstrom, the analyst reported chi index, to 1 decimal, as 4609.0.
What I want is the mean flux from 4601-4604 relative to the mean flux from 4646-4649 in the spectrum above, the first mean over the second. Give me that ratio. 1.03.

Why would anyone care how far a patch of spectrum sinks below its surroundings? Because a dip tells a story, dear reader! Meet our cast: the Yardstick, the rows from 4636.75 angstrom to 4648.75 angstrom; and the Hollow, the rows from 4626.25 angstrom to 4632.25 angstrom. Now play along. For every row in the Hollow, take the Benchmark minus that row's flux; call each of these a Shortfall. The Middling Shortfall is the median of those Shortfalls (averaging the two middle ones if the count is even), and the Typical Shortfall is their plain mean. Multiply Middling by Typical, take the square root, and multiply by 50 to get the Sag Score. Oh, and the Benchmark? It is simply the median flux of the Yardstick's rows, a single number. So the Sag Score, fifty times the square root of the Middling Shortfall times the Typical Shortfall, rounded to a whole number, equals 17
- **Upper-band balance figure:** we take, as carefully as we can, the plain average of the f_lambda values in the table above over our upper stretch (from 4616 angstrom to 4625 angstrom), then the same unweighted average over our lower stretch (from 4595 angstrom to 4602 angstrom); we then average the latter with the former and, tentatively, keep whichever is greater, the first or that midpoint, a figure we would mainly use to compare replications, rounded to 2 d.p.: 3.35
